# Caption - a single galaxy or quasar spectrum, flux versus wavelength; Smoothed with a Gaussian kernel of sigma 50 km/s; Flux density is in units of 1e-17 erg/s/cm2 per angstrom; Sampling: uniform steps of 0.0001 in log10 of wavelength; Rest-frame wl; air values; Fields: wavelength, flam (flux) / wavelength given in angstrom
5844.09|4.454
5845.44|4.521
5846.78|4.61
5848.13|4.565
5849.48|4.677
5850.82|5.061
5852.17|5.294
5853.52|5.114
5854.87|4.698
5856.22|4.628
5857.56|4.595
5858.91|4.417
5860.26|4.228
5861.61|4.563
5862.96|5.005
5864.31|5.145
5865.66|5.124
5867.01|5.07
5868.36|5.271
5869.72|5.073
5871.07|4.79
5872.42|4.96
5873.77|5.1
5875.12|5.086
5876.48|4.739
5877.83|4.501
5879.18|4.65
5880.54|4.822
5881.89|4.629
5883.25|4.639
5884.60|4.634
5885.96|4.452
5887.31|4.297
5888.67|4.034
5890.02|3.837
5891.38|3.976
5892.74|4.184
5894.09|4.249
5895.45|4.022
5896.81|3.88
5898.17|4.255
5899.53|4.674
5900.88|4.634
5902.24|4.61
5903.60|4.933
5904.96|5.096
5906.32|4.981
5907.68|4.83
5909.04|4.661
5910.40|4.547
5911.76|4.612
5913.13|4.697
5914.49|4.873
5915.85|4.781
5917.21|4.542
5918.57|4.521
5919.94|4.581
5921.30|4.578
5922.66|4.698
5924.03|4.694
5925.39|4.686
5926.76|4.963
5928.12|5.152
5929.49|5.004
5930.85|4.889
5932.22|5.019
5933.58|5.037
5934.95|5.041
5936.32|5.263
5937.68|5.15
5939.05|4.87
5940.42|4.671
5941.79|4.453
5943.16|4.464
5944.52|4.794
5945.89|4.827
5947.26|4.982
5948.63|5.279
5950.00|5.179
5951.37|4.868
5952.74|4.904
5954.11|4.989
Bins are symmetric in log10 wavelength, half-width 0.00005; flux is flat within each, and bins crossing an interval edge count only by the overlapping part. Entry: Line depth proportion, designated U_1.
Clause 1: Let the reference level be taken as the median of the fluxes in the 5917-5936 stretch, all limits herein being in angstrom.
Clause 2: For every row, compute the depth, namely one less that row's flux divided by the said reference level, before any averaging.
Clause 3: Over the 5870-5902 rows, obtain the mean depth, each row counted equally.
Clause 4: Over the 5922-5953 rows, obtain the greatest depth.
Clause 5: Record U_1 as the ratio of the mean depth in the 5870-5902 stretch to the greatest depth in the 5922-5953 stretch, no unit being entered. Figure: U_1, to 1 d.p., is 0.9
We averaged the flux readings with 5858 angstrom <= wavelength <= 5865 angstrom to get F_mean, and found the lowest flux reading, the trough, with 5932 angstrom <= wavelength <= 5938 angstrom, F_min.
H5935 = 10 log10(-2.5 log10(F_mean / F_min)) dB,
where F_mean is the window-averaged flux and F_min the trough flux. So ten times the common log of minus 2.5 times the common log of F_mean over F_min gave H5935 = -11.1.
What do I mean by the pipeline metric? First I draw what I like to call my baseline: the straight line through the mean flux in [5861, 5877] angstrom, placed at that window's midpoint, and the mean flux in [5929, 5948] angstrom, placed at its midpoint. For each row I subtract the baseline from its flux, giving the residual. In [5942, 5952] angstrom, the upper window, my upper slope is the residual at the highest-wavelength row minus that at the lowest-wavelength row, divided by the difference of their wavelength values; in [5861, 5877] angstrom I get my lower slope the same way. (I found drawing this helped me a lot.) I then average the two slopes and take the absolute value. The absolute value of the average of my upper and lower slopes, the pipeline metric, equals 0.032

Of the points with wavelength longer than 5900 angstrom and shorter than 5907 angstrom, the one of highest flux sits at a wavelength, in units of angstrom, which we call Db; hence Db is 5904.96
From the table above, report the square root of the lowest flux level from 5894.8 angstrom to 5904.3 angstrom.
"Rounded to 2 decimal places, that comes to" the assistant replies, 1.97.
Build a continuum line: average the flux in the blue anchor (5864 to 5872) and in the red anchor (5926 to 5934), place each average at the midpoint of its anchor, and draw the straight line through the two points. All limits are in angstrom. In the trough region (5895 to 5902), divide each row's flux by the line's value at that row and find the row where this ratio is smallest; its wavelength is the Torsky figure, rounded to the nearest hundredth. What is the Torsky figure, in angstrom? 5896.81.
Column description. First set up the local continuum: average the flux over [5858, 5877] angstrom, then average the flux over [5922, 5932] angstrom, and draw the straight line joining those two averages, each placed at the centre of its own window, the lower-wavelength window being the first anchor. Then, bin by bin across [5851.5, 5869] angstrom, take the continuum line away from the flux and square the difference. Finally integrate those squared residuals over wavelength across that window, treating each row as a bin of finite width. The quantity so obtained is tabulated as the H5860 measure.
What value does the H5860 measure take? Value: 2.0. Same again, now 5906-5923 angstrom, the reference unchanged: 1.0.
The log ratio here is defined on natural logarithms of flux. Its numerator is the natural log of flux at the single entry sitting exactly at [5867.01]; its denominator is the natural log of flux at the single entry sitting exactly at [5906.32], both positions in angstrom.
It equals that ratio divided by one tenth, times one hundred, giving 1011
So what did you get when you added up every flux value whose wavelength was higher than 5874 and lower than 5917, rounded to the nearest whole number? 141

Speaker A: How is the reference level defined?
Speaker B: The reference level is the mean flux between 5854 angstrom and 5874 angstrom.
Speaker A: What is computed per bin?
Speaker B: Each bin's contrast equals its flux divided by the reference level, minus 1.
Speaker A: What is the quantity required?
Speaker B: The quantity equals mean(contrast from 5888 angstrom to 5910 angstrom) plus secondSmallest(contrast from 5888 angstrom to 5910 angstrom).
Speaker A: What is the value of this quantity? -0.28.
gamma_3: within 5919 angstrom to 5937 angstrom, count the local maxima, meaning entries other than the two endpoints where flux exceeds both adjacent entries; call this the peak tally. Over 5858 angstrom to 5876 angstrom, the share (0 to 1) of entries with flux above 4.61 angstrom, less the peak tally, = -1.2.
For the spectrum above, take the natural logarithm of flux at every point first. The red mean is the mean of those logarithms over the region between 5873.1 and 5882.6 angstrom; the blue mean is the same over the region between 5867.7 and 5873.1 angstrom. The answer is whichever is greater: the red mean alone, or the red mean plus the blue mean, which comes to 3.18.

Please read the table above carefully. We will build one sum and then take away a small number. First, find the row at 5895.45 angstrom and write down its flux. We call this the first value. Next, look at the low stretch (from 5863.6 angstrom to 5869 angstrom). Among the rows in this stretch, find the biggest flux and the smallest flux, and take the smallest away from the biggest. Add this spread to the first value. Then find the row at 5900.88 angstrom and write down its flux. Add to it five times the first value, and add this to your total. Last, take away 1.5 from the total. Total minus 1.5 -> 27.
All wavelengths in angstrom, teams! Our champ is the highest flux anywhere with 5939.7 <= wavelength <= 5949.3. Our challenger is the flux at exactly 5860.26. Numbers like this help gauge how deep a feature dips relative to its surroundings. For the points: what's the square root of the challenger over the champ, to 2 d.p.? 0.89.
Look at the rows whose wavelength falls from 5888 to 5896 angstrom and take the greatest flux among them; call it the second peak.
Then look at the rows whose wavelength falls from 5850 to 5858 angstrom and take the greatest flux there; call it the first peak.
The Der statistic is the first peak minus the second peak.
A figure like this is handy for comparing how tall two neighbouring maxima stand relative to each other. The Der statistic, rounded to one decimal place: 1.0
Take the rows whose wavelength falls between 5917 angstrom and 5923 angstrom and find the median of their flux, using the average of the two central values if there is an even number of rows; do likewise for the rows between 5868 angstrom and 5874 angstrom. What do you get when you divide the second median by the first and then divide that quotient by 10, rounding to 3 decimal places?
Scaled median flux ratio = 0.111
